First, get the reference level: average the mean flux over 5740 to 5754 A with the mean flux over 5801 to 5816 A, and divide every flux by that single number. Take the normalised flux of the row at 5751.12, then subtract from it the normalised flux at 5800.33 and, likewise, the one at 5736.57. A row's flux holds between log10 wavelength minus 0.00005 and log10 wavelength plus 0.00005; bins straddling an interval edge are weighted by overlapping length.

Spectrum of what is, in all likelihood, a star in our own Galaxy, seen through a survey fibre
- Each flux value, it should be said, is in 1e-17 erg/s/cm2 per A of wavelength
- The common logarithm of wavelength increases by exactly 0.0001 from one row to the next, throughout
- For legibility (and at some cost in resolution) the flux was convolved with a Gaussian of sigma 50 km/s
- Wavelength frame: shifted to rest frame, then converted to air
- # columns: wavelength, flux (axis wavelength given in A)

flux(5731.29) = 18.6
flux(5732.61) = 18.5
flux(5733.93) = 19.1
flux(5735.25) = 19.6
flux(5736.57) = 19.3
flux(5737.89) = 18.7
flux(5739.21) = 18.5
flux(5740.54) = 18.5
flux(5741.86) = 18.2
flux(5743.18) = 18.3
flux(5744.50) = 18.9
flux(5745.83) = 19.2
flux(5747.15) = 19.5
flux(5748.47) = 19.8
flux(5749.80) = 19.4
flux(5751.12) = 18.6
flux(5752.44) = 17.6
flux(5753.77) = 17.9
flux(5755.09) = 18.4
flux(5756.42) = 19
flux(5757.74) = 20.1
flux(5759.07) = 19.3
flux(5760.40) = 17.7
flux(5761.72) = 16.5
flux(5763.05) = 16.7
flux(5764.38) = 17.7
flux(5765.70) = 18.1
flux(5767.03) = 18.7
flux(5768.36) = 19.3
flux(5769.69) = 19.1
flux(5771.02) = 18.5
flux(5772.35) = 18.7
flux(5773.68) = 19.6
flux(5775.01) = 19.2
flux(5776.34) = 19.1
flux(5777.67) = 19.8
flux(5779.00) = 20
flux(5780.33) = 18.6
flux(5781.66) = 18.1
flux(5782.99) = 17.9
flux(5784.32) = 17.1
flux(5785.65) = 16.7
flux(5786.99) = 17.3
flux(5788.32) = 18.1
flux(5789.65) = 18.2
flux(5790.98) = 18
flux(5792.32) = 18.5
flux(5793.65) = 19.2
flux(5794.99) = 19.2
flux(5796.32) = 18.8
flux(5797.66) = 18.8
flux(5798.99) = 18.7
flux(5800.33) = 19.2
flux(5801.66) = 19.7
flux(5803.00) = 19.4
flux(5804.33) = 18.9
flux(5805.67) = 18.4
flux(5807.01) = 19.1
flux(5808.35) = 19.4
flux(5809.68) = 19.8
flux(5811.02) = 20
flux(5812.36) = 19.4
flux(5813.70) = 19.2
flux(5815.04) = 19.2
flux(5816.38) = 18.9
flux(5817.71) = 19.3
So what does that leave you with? -1.05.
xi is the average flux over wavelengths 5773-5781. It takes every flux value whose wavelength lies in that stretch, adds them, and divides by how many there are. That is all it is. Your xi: 19.38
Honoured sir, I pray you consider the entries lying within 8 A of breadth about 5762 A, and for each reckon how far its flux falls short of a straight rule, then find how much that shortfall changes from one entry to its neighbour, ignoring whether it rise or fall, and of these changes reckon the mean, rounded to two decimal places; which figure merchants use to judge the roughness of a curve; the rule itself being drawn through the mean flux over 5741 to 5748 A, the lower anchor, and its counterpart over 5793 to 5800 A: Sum 0.88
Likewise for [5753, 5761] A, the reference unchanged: 0.92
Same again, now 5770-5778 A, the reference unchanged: 0.46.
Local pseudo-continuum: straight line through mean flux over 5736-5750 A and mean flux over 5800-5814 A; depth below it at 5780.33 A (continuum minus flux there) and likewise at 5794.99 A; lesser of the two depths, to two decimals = 0.05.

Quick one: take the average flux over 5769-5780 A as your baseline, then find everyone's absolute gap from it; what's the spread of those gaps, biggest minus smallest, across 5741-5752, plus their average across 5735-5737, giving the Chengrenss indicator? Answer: 1.2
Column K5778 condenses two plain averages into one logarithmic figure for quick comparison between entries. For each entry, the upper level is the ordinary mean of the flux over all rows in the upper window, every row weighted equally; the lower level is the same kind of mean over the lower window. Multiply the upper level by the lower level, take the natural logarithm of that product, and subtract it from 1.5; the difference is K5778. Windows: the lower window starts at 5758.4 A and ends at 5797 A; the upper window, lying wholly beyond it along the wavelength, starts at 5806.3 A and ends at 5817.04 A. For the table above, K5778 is -4.38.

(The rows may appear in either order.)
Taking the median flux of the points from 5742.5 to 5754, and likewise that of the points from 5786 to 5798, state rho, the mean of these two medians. 18.70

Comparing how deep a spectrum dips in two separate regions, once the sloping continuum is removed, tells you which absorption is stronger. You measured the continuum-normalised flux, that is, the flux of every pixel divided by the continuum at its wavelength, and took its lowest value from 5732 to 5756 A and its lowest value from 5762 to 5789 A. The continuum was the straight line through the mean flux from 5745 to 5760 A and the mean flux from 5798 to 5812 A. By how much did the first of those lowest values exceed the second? 0.06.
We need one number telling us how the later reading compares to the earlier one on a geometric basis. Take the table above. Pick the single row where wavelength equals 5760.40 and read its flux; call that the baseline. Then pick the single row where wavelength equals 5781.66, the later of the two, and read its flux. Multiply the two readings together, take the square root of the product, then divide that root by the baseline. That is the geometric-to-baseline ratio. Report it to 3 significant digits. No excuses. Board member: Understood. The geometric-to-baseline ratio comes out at 1.01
